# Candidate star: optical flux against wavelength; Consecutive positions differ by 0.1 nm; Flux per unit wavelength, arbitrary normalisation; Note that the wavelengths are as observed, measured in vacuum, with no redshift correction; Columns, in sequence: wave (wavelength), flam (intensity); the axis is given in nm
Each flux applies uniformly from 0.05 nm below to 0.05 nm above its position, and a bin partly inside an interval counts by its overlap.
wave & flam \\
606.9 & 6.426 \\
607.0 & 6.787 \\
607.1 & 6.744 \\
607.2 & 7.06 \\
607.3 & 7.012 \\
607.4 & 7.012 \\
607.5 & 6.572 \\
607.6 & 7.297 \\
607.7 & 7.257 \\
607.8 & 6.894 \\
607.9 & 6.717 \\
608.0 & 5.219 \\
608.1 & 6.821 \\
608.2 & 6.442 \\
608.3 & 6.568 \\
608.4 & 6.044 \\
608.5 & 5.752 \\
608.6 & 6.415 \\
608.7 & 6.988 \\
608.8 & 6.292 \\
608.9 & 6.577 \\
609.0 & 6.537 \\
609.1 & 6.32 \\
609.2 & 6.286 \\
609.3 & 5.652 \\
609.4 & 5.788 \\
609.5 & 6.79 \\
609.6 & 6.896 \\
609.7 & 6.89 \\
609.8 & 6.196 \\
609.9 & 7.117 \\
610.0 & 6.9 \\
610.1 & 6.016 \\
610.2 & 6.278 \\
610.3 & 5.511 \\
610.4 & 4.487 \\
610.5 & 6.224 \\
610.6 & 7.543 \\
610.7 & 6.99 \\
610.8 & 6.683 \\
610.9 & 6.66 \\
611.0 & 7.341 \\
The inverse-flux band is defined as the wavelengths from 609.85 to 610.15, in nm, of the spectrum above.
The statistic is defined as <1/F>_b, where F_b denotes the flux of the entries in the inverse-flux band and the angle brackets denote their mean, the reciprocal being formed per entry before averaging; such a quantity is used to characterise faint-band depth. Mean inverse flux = 0.151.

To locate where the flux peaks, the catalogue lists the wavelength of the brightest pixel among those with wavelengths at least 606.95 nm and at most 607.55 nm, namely 607.2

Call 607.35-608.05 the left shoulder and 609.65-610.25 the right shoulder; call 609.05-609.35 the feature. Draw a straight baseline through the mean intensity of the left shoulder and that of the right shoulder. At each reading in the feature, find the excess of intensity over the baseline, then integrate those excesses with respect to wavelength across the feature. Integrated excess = -0.16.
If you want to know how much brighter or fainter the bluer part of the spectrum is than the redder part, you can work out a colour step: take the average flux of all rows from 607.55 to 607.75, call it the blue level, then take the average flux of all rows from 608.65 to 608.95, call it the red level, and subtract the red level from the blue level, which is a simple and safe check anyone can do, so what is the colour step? 0.7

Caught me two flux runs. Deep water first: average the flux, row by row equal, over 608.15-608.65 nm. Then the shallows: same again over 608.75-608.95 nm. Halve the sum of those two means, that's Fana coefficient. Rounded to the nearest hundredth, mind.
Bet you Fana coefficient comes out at 6.34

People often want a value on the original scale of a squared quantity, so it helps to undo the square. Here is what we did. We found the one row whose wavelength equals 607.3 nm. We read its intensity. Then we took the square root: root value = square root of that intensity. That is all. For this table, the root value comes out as 2.65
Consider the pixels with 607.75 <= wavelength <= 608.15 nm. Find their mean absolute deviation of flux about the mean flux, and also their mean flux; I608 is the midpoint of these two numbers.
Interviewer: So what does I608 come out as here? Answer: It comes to 3.50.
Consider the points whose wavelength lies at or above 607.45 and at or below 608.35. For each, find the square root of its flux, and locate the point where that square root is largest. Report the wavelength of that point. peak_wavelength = 607.6 nm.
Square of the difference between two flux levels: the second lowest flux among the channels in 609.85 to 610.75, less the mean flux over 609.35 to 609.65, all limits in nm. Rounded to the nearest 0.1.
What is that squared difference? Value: 1.0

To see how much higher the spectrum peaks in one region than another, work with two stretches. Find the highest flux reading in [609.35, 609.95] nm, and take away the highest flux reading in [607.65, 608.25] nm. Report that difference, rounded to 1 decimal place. -0.1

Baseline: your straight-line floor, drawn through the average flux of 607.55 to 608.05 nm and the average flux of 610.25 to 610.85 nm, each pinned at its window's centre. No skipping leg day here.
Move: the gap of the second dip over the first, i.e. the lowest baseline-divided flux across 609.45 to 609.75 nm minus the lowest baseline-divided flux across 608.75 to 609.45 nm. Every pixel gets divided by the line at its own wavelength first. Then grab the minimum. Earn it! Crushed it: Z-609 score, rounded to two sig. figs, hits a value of 0.18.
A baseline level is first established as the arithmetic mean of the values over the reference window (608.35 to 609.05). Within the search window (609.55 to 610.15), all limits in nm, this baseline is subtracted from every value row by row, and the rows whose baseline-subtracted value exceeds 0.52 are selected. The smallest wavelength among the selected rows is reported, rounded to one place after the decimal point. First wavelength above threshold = 609.6 nm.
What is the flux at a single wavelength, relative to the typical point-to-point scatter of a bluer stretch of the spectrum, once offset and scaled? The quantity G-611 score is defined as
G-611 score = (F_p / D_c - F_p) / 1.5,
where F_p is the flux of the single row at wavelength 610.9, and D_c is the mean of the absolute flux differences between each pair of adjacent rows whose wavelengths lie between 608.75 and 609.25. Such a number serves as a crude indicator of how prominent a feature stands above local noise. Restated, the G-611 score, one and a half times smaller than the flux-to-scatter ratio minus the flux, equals 26.4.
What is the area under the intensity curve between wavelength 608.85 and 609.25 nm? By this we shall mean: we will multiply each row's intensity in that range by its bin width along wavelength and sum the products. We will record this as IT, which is 2.57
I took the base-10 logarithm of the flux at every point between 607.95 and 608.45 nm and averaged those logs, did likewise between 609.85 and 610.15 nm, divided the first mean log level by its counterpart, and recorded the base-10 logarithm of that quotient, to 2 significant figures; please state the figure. -0.017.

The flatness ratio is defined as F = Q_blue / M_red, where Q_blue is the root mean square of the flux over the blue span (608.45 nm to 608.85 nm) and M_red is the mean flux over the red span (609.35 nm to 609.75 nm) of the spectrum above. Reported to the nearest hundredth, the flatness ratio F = 0.97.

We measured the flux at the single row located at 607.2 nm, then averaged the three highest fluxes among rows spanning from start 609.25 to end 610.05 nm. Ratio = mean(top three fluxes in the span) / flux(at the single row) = 0.99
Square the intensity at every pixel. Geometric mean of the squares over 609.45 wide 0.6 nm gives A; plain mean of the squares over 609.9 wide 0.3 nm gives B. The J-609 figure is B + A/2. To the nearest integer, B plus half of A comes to 66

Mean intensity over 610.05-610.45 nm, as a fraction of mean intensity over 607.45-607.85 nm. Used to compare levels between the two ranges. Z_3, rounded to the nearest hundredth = 0.80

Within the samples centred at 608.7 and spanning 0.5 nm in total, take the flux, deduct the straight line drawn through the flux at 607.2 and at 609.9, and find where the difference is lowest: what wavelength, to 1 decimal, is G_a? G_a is 608.5 nm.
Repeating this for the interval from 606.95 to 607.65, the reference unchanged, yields 607.5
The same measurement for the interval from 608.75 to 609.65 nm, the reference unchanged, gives 609.3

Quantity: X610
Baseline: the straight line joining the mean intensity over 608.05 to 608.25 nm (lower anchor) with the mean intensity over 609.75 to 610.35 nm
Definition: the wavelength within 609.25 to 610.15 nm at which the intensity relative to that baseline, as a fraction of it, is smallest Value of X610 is 609.3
